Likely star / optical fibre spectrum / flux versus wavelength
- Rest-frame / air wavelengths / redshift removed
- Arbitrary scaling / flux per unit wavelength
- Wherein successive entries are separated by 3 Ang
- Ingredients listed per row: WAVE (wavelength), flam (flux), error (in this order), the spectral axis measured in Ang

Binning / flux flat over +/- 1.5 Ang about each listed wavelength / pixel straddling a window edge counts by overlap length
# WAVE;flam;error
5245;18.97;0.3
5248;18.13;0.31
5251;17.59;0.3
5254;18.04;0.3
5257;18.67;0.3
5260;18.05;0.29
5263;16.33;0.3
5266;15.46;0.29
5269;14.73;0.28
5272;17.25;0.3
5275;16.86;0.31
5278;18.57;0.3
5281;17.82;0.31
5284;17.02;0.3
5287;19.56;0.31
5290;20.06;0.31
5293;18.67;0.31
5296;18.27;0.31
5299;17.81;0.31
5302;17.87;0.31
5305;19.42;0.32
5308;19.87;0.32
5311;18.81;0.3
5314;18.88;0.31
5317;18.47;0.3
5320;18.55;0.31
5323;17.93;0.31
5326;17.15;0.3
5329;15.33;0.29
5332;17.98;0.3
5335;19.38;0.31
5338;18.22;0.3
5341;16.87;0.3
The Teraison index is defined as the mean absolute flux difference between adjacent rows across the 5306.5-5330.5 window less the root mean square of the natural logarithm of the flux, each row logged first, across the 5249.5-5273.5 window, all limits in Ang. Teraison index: -2.14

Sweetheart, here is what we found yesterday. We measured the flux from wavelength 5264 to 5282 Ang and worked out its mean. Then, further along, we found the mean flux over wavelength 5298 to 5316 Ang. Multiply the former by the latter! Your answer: 315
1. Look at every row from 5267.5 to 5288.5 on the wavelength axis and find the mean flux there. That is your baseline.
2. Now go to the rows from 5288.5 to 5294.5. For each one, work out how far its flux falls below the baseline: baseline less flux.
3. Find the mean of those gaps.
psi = -2.0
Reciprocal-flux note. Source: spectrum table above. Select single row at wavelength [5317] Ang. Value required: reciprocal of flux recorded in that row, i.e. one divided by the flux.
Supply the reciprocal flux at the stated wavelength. 0.0541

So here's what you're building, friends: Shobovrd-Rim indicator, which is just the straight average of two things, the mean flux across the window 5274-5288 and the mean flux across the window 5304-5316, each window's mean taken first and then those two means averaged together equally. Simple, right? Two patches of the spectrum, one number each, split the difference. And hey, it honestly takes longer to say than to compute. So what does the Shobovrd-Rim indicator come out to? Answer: 18.6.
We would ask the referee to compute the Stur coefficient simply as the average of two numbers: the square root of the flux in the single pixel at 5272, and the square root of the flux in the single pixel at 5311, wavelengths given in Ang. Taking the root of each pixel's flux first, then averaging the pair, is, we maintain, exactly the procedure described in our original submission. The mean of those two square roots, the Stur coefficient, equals 4.25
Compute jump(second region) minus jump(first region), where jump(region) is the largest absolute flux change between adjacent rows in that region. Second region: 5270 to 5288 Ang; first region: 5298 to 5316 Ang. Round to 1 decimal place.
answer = 1.0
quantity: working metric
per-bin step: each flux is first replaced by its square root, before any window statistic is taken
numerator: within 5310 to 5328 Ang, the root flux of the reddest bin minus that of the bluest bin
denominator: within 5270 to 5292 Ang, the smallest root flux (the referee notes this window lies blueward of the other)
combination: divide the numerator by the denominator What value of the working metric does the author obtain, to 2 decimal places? -0.05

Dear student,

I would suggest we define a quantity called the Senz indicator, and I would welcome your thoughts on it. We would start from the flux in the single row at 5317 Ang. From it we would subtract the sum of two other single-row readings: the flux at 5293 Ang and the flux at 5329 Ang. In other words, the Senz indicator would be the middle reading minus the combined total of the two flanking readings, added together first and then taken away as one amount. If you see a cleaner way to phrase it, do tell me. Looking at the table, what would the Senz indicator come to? -15.5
